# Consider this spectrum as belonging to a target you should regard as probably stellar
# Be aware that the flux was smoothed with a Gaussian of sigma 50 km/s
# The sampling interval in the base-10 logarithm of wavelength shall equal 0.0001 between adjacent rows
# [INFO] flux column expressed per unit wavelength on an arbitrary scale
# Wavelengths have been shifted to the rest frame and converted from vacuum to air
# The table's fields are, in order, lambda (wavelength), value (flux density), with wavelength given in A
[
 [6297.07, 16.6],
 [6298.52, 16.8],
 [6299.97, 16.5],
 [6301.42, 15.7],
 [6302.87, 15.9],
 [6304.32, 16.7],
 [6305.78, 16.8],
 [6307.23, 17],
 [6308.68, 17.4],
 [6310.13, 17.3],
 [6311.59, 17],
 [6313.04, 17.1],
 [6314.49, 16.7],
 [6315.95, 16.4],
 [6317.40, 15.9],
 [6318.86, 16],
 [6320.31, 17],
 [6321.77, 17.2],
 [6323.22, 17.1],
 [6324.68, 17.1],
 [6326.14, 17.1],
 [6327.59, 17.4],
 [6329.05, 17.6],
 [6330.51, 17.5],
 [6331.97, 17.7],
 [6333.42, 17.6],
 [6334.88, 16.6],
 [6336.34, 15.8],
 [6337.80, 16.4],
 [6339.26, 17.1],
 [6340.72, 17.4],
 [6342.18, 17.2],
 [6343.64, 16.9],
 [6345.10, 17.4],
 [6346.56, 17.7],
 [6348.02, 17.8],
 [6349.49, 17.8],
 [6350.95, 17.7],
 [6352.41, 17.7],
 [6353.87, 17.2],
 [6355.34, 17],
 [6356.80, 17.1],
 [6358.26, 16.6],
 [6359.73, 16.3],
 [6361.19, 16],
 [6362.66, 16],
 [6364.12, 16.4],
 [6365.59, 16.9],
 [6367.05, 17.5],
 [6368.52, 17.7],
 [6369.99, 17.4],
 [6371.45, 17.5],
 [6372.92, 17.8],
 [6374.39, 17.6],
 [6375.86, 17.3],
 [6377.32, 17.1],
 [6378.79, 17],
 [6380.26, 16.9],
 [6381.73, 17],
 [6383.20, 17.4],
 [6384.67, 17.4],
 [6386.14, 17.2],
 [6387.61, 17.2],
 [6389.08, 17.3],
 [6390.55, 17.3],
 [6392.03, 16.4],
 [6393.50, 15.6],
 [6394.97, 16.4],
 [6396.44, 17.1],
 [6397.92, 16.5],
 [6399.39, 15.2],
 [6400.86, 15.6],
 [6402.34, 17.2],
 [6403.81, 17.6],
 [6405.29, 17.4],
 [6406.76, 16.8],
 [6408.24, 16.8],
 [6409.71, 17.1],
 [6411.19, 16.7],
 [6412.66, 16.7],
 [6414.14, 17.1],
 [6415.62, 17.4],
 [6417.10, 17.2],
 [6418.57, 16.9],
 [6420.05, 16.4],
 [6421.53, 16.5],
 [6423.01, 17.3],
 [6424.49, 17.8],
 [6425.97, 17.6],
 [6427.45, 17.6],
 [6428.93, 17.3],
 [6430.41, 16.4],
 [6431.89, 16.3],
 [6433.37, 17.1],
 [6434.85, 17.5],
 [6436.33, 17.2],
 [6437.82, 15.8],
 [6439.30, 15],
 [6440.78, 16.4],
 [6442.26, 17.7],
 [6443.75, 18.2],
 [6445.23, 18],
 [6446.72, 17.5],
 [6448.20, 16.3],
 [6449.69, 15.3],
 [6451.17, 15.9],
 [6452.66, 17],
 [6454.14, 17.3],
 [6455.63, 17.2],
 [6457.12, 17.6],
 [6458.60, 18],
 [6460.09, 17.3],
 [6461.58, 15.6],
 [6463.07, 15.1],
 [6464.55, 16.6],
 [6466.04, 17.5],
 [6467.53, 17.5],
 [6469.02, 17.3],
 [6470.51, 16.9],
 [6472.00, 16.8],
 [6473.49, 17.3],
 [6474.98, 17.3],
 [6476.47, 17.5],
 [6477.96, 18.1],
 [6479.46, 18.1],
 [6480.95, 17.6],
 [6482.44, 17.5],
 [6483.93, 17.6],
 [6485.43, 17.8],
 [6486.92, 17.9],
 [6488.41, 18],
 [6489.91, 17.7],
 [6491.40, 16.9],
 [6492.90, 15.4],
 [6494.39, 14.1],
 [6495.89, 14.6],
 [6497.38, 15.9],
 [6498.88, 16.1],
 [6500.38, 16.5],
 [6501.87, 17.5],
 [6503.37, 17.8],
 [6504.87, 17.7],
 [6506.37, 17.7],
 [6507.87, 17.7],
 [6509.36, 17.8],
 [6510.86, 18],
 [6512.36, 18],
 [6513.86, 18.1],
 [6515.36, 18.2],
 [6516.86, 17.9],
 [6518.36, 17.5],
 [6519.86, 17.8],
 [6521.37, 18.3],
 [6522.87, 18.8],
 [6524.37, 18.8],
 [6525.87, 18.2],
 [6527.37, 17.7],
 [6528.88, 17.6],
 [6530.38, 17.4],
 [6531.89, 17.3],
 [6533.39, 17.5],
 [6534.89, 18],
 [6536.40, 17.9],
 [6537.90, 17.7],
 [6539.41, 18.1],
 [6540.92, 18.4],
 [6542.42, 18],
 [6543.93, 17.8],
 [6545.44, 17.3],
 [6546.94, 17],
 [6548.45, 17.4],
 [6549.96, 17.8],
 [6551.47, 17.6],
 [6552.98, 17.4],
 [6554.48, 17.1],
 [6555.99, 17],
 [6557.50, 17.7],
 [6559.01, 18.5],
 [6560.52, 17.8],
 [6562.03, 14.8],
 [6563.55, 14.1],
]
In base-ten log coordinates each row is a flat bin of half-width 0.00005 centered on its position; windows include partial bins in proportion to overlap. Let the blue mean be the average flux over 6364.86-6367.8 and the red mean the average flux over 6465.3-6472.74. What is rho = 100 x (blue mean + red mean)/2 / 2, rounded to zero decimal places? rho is 860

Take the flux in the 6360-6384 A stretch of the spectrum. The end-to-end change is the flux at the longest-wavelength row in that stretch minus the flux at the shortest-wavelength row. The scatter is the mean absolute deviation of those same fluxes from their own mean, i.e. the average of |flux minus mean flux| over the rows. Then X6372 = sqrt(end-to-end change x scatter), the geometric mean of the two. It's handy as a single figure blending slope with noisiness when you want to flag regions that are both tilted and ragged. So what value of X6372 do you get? 0.78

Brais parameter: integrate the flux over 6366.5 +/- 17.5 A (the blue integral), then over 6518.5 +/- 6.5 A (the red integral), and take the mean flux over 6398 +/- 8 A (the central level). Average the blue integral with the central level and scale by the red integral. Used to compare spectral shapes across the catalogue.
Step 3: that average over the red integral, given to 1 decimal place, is 1.3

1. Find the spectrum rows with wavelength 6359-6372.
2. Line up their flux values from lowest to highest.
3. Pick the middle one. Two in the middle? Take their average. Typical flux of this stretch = 16.9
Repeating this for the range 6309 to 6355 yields 17.2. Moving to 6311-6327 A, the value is 17.0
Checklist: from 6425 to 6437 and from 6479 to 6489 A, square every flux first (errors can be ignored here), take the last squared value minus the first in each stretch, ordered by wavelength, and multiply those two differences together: 50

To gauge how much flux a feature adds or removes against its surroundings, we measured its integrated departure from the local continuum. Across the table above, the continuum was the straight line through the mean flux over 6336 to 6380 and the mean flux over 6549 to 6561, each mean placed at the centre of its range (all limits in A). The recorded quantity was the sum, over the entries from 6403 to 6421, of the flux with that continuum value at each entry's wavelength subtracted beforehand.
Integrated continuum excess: -3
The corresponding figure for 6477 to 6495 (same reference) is -3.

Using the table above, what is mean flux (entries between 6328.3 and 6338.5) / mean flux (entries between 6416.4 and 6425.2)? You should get 1.00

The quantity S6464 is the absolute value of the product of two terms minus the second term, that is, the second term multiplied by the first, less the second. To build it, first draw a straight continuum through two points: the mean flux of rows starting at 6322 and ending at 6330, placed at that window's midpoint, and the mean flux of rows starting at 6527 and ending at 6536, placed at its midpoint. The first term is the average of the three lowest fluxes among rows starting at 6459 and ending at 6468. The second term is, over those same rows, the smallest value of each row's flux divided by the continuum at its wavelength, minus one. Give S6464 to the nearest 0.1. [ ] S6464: 2.0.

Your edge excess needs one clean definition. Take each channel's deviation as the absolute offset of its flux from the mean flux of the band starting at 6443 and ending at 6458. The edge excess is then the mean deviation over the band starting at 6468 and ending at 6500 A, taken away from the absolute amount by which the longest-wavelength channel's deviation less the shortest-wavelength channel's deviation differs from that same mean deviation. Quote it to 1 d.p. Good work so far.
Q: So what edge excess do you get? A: -0.7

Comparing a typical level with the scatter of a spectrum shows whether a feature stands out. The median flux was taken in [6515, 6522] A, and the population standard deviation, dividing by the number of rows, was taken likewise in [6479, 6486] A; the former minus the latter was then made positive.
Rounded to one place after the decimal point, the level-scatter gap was 17.7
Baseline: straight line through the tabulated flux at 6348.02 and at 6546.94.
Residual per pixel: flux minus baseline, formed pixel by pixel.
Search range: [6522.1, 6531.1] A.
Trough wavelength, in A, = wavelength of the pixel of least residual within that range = 6530.38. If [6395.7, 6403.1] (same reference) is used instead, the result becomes 6399.39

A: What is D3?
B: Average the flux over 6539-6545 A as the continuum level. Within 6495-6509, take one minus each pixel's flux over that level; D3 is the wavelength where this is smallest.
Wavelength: 6503.37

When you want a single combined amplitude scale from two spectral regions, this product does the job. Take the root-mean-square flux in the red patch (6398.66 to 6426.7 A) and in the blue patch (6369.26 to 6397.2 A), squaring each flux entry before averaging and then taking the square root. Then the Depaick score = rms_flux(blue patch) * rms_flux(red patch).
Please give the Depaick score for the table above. 289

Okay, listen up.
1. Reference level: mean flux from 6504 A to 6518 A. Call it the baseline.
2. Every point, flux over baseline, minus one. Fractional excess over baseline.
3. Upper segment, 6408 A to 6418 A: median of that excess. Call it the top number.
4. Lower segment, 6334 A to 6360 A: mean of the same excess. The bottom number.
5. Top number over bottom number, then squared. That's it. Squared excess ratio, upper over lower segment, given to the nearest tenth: 1.0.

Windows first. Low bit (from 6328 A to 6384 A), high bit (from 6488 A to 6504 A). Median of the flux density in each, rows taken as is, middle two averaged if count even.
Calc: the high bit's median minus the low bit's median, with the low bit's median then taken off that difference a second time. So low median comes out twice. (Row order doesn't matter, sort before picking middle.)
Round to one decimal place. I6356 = -18.0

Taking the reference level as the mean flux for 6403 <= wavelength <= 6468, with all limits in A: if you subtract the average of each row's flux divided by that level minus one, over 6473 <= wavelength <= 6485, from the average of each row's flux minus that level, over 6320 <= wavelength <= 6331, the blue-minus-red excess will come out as 0.27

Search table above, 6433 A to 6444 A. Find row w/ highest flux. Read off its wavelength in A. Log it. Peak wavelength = 6443.75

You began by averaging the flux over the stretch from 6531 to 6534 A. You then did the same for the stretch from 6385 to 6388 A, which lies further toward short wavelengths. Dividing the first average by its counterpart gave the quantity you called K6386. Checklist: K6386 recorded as 1.01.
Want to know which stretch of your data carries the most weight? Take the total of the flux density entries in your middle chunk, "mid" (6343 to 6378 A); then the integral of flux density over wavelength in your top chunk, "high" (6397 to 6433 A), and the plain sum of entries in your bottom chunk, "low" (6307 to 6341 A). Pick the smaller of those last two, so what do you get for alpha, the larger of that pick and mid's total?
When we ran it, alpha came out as 412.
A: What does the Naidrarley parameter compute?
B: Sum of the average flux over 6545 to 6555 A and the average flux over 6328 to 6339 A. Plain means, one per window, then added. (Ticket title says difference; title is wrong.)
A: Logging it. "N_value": 34.4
